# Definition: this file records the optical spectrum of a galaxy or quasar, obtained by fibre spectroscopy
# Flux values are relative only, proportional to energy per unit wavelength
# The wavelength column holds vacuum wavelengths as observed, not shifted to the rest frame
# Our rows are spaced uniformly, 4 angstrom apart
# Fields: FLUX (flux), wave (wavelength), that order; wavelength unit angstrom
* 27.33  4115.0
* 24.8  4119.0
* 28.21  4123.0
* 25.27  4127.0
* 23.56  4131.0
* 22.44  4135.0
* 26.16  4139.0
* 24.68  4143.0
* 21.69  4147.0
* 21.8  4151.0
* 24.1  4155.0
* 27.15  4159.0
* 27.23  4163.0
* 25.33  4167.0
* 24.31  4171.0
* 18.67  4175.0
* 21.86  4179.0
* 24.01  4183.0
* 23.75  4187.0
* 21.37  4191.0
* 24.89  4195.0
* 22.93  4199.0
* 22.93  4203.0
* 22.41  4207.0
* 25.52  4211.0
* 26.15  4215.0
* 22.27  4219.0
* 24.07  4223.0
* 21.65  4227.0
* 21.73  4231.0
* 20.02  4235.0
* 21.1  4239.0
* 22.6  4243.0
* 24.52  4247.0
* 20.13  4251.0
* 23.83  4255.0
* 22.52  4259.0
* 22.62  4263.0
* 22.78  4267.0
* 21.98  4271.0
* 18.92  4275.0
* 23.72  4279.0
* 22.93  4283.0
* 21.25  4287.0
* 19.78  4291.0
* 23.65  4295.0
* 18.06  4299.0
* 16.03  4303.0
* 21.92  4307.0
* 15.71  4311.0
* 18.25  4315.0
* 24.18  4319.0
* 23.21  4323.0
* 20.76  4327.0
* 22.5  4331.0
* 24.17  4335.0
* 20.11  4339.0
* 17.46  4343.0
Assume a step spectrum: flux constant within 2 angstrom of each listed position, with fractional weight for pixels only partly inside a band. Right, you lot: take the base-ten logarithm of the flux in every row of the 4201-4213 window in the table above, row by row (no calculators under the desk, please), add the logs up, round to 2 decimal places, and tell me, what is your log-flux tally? 4.12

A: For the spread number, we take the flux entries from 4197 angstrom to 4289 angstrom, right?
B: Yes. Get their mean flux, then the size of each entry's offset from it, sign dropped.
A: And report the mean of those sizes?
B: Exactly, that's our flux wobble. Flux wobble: 1.22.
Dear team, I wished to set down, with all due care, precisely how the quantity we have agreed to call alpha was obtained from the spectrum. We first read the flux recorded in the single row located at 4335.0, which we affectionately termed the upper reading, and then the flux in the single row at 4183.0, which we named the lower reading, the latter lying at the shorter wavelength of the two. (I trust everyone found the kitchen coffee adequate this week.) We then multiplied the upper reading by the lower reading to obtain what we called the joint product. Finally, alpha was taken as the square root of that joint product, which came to 24.1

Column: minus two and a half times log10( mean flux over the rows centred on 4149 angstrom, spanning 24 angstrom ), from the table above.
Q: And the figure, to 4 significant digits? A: -3.462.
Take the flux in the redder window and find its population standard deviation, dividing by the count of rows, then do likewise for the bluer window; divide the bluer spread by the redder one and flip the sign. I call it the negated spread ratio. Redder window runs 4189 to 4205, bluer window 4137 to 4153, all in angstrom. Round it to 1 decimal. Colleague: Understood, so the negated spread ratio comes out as -1.5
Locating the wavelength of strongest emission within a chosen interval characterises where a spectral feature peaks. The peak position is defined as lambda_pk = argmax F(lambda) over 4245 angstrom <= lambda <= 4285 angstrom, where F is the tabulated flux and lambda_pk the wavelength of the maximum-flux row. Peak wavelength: 4247.0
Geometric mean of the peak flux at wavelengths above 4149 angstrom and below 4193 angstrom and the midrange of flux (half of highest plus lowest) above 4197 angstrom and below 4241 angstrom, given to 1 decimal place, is 25.1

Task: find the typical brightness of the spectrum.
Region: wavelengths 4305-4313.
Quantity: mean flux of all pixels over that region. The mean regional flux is 19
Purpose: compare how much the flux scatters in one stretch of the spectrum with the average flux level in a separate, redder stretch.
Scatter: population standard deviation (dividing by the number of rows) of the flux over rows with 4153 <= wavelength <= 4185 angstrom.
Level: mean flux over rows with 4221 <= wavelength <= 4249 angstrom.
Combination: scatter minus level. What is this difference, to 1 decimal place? -19.6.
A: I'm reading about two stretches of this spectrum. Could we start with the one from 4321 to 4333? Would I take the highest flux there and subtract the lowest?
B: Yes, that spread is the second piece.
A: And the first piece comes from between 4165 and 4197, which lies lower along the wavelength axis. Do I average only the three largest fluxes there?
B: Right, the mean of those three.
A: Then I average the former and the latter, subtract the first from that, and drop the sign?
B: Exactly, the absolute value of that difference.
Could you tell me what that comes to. 11.2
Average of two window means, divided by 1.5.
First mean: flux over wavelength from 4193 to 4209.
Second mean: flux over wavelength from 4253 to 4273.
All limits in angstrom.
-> 15.3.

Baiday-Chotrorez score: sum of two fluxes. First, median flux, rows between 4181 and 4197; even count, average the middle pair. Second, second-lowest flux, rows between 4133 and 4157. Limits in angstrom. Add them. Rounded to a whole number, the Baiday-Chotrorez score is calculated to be 46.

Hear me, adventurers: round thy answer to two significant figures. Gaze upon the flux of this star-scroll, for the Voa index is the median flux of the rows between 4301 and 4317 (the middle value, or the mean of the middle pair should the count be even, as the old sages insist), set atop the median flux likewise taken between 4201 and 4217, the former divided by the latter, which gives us 0.71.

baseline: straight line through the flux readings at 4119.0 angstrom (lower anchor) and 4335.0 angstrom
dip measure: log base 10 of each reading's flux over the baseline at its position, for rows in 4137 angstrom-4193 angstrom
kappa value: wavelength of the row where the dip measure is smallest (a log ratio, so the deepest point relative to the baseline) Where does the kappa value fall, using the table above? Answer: 4175.0 angstrom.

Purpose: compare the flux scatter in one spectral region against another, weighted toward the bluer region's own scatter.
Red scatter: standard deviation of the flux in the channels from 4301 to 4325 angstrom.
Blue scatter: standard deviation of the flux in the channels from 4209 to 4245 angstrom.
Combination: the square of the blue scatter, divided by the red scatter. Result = 1.1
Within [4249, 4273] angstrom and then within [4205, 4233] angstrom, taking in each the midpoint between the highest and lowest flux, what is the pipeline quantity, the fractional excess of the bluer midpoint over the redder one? 0.09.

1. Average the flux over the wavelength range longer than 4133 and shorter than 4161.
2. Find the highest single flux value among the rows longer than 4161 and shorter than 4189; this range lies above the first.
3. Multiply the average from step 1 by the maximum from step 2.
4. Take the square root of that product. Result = 25.6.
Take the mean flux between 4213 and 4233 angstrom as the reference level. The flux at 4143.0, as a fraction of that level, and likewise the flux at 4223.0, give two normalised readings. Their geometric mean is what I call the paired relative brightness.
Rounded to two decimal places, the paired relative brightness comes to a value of 1.05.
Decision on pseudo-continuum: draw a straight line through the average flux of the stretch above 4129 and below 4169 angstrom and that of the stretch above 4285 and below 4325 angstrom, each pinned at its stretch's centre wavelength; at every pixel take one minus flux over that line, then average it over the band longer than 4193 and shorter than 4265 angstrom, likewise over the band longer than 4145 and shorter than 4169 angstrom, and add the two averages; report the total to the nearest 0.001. -0.043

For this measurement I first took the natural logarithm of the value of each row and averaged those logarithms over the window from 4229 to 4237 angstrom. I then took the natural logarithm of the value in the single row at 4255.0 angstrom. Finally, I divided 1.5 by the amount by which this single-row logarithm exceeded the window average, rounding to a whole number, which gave 11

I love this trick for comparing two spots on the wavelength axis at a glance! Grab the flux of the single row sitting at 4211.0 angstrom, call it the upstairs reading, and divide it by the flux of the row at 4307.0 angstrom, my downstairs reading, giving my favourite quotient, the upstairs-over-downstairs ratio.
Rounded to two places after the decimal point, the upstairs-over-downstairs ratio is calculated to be 1.16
